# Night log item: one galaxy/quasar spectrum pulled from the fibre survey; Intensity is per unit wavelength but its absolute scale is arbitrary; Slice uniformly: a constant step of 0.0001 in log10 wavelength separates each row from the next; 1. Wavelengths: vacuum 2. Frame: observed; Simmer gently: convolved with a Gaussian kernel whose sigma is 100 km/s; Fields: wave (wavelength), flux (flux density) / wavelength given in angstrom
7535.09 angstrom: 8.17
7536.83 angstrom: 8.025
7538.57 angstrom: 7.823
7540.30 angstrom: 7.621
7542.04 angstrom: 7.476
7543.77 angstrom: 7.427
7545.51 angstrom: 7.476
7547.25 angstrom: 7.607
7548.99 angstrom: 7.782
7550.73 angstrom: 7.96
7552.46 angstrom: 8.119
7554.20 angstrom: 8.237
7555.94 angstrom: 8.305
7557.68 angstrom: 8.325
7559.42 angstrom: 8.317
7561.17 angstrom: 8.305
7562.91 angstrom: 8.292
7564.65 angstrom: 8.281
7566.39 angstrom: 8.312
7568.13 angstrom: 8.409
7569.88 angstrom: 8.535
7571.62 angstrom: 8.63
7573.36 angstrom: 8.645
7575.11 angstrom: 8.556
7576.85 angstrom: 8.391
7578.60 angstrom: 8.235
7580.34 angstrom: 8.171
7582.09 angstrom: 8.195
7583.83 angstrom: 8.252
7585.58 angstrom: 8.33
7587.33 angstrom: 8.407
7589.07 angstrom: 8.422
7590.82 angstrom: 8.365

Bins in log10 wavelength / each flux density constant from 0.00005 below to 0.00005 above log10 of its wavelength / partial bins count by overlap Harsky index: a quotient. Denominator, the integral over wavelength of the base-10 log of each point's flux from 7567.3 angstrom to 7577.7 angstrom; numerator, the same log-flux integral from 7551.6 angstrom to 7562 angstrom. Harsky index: 0.98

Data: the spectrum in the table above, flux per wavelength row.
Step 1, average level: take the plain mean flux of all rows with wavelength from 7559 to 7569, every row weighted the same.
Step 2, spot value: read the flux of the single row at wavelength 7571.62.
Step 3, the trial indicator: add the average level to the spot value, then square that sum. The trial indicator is 287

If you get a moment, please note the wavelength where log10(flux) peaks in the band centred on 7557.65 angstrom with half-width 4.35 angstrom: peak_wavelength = 7557.68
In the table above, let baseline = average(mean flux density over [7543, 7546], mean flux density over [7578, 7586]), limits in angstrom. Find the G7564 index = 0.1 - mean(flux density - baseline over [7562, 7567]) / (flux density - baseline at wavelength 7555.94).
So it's -0.88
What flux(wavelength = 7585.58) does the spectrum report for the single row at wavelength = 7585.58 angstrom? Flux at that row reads 8.33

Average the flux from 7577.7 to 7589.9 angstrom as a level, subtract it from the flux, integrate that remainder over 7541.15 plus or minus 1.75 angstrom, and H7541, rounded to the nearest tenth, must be -2.6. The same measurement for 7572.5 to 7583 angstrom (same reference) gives 0.8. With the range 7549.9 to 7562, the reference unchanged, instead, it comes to -0.8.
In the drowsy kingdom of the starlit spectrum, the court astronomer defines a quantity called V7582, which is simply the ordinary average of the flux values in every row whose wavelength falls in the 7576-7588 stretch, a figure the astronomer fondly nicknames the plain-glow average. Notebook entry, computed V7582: 8.28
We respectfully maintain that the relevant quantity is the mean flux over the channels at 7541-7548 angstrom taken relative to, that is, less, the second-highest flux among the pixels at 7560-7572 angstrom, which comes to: -1.0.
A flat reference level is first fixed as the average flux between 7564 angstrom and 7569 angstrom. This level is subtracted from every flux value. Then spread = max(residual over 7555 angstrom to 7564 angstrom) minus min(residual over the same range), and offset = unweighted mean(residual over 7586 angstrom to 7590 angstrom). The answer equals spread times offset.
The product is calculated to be 0.00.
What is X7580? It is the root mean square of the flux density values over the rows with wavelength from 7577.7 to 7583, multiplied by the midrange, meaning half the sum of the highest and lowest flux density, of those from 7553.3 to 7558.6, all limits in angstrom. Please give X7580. 68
